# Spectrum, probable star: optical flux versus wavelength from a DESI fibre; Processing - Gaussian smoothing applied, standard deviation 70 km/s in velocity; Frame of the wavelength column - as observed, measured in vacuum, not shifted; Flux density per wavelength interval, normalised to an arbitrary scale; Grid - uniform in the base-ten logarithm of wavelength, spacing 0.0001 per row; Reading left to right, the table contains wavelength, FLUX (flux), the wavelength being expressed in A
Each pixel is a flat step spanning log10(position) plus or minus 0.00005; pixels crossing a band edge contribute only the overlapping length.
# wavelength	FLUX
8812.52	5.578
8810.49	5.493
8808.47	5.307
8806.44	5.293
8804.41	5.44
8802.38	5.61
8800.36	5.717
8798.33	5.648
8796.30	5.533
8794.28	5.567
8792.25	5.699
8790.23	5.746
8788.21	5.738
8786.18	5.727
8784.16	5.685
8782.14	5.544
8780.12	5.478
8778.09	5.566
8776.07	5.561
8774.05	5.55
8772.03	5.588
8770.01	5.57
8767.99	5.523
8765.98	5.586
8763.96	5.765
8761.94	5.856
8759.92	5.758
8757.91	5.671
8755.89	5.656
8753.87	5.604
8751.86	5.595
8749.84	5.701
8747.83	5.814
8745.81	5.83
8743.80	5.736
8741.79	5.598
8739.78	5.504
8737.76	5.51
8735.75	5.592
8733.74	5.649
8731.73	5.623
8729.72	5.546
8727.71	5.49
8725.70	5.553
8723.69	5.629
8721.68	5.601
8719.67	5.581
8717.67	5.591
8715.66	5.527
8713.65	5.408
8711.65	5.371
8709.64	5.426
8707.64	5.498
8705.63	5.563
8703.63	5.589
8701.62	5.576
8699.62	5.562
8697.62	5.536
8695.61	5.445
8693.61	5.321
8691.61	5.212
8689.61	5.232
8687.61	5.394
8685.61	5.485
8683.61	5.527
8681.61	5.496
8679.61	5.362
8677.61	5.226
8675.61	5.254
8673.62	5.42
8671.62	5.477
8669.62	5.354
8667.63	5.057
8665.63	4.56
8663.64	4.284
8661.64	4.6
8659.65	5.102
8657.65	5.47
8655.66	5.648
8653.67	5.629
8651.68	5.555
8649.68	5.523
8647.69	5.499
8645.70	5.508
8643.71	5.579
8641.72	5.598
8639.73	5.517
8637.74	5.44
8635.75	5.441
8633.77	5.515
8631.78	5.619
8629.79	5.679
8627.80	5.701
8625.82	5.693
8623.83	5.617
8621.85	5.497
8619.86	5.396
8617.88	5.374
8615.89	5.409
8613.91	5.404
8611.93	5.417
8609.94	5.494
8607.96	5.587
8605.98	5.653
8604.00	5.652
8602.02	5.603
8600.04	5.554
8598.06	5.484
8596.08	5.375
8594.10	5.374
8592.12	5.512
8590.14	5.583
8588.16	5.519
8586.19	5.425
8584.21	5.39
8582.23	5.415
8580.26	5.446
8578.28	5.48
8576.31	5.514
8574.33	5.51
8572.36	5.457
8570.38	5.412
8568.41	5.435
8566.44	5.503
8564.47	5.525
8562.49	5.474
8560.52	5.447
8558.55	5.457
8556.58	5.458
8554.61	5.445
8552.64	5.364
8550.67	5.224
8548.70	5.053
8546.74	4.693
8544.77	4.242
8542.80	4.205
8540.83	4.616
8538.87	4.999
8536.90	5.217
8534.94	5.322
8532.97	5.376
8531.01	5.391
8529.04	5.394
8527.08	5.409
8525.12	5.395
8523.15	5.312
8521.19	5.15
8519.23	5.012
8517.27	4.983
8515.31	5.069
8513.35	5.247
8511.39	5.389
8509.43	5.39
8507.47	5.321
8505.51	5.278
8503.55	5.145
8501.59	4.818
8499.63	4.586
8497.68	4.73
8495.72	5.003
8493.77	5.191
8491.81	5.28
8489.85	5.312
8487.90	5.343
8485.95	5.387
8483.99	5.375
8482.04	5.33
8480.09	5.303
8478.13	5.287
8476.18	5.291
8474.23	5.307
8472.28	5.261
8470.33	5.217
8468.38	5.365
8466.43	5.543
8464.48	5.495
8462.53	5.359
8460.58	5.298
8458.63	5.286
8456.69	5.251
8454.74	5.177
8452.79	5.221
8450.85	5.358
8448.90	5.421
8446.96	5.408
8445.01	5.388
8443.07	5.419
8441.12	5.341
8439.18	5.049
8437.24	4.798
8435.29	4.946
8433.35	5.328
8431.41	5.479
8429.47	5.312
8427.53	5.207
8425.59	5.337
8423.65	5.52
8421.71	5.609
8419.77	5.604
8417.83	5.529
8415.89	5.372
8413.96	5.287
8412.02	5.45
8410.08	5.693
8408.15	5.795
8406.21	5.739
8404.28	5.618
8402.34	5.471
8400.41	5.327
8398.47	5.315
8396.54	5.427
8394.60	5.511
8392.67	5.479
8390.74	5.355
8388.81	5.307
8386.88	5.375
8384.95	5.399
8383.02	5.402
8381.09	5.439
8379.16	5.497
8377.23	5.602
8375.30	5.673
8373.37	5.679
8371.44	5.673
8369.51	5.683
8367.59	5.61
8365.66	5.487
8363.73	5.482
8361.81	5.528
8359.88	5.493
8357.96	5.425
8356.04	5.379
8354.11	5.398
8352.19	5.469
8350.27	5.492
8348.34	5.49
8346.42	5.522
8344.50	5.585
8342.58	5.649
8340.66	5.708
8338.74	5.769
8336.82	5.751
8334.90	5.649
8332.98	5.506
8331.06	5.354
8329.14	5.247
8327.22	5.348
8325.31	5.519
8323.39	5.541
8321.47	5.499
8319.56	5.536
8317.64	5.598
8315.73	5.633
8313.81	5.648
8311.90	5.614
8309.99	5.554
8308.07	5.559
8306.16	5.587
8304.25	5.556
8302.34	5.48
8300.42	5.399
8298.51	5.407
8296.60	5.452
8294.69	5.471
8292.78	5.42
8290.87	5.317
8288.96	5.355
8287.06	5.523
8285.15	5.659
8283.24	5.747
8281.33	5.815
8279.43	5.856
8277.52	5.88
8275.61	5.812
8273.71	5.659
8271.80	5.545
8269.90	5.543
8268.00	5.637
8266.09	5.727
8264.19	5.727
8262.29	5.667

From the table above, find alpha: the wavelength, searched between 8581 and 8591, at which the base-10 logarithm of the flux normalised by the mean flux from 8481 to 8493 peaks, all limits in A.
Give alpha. 8590.14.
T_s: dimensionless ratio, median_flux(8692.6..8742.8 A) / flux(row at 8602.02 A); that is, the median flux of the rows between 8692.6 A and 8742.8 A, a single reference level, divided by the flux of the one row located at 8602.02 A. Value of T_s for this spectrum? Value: 0.99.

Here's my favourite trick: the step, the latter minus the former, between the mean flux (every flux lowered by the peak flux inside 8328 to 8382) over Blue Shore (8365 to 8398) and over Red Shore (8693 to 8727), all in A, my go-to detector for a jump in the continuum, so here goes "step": 0.0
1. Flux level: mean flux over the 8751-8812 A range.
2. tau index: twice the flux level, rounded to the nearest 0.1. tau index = 11.2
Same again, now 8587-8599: 10.9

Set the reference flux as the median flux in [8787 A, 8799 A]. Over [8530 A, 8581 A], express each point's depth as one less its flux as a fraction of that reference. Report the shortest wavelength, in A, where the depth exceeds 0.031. 8531.01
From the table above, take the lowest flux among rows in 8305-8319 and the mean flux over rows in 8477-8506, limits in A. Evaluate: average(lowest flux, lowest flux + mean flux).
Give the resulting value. 8.13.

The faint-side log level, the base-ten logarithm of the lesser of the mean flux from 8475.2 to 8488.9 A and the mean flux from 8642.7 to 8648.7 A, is 0.727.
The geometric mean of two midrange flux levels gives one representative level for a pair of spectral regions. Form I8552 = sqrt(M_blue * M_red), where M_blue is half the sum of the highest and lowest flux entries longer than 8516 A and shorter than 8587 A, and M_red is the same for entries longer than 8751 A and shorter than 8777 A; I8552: 5.26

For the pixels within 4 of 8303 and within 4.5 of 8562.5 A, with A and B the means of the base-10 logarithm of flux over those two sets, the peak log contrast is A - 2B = -0.74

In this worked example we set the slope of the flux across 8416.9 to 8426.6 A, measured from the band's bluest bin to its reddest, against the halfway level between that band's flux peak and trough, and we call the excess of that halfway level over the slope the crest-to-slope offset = 5.50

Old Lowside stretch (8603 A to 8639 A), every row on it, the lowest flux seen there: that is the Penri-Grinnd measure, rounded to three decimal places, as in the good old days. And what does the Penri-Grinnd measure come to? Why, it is 5.374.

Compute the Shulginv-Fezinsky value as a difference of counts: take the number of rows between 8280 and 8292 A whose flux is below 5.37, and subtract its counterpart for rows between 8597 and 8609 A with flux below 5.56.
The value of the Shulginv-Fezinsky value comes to 0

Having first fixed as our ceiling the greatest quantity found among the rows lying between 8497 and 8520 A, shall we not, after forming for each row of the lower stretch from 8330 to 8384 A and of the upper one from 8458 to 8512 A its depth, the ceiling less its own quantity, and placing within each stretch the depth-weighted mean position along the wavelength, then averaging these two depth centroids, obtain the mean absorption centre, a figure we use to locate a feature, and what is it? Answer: 8424.9 A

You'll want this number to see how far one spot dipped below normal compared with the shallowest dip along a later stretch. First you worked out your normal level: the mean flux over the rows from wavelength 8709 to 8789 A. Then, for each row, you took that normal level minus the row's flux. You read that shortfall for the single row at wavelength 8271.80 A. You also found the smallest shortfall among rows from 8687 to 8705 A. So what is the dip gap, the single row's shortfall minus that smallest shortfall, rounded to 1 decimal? 0.0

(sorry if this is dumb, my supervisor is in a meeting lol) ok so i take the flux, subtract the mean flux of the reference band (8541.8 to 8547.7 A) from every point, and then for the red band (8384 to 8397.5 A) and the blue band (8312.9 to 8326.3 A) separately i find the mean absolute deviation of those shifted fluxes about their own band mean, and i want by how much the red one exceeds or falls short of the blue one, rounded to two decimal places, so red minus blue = 0.01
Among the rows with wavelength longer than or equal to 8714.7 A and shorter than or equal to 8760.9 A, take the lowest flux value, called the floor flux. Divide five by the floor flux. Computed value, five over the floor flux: 0.91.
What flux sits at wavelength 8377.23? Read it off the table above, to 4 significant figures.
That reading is 5.602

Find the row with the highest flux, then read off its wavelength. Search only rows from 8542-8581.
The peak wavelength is 8564.47 A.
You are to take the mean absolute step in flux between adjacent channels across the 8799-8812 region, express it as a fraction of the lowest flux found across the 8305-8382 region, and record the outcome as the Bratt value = 0.024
